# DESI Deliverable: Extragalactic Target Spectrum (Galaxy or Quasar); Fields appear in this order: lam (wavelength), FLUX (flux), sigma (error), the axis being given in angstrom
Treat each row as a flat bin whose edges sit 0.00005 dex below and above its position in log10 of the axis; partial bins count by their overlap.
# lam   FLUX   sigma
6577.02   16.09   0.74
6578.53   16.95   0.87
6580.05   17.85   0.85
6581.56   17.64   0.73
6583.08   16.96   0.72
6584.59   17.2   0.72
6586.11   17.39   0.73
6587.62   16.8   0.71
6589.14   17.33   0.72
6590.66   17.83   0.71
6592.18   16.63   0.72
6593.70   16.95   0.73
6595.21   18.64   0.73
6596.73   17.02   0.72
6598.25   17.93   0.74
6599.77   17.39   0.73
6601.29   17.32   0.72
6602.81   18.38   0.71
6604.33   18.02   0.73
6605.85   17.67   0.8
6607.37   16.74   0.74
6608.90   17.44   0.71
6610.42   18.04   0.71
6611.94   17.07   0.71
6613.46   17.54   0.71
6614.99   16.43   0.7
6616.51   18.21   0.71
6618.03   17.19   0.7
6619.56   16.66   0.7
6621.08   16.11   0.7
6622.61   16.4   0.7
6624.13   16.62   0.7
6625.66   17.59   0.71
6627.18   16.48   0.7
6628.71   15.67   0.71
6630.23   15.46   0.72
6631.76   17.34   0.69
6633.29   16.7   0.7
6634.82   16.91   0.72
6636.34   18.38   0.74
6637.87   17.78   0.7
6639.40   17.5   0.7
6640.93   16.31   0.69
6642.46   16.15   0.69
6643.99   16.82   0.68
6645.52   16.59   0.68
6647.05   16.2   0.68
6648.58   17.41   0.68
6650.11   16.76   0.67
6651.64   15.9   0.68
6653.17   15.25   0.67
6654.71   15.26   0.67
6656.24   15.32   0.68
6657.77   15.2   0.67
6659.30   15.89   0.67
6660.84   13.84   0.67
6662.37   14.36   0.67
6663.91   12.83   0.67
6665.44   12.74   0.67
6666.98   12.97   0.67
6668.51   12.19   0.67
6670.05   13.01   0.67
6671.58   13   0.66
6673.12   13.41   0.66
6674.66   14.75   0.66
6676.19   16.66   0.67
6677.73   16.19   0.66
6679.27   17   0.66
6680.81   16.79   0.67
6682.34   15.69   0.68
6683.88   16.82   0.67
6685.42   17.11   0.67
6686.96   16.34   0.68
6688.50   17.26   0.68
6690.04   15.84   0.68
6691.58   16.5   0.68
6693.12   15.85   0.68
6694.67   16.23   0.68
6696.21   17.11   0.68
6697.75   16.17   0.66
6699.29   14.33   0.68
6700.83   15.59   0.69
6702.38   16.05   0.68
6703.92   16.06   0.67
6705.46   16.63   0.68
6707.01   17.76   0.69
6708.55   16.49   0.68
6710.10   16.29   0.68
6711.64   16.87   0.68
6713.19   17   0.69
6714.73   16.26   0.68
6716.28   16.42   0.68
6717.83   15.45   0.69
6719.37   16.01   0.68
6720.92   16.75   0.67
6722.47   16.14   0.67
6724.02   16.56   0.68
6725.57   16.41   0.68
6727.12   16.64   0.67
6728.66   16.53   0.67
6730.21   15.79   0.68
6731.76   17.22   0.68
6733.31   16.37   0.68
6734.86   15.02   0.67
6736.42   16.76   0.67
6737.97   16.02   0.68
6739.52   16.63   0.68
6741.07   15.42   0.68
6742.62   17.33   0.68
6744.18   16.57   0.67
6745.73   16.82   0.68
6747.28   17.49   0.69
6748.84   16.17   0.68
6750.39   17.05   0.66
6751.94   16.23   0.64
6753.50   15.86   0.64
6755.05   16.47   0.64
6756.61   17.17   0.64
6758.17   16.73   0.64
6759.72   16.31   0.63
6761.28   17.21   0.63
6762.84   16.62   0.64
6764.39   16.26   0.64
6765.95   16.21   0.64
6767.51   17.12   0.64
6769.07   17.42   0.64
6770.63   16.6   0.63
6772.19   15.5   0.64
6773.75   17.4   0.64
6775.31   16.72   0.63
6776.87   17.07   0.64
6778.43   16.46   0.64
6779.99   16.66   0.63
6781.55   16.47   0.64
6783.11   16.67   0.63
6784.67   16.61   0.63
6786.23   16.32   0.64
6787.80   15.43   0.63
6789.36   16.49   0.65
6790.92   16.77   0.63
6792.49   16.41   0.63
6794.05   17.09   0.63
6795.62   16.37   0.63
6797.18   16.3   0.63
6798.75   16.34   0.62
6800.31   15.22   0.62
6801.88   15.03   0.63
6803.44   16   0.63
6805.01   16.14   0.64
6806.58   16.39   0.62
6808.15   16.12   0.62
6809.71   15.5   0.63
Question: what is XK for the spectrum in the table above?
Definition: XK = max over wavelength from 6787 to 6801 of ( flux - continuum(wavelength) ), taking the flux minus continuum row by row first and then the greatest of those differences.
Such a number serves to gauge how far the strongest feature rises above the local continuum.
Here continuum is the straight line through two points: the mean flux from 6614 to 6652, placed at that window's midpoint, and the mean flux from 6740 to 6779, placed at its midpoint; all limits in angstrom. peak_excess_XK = 0.48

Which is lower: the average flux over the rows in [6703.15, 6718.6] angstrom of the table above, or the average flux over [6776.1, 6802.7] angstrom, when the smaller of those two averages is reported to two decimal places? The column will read 16.34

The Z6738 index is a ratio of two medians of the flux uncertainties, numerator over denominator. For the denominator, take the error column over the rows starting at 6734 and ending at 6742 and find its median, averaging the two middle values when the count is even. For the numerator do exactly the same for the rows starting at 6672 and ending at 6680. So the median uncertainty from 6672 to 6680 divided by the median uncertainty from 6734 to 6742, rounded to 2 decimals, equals 0.97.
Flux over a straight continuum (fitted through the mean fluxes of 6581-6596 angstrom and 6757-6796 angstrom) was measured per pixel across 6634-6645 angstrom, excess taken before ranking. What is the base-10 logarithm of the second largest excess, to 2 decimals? -0.20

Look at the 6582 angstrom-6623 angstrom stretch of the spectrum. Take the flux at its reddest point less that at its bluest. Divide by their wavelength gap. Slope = -0.014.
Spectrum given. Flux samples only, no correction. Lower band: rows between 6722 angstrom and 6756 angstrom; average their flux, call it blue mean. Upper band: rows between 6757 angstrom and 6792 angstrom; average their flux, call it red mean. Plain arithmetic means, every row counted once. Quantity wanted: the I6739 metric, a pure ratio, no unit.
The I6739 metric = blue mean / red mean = 0.99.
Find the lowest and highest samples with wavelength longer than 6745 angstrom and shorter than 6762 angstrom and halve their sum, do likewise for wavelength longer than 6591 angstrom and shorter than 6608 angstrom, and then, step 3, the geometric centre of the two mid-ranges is 17.1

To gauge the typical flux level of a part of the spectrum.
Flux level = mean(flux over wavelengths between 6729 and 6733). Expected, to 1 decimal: 16.5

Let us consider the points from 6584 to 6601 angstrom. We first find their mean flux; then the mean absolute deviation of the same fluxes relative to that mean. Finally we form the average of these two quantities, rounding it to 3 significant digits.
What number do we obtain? 8.90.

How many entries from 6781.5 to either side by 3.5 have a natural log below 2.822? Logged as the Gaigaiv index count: 5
